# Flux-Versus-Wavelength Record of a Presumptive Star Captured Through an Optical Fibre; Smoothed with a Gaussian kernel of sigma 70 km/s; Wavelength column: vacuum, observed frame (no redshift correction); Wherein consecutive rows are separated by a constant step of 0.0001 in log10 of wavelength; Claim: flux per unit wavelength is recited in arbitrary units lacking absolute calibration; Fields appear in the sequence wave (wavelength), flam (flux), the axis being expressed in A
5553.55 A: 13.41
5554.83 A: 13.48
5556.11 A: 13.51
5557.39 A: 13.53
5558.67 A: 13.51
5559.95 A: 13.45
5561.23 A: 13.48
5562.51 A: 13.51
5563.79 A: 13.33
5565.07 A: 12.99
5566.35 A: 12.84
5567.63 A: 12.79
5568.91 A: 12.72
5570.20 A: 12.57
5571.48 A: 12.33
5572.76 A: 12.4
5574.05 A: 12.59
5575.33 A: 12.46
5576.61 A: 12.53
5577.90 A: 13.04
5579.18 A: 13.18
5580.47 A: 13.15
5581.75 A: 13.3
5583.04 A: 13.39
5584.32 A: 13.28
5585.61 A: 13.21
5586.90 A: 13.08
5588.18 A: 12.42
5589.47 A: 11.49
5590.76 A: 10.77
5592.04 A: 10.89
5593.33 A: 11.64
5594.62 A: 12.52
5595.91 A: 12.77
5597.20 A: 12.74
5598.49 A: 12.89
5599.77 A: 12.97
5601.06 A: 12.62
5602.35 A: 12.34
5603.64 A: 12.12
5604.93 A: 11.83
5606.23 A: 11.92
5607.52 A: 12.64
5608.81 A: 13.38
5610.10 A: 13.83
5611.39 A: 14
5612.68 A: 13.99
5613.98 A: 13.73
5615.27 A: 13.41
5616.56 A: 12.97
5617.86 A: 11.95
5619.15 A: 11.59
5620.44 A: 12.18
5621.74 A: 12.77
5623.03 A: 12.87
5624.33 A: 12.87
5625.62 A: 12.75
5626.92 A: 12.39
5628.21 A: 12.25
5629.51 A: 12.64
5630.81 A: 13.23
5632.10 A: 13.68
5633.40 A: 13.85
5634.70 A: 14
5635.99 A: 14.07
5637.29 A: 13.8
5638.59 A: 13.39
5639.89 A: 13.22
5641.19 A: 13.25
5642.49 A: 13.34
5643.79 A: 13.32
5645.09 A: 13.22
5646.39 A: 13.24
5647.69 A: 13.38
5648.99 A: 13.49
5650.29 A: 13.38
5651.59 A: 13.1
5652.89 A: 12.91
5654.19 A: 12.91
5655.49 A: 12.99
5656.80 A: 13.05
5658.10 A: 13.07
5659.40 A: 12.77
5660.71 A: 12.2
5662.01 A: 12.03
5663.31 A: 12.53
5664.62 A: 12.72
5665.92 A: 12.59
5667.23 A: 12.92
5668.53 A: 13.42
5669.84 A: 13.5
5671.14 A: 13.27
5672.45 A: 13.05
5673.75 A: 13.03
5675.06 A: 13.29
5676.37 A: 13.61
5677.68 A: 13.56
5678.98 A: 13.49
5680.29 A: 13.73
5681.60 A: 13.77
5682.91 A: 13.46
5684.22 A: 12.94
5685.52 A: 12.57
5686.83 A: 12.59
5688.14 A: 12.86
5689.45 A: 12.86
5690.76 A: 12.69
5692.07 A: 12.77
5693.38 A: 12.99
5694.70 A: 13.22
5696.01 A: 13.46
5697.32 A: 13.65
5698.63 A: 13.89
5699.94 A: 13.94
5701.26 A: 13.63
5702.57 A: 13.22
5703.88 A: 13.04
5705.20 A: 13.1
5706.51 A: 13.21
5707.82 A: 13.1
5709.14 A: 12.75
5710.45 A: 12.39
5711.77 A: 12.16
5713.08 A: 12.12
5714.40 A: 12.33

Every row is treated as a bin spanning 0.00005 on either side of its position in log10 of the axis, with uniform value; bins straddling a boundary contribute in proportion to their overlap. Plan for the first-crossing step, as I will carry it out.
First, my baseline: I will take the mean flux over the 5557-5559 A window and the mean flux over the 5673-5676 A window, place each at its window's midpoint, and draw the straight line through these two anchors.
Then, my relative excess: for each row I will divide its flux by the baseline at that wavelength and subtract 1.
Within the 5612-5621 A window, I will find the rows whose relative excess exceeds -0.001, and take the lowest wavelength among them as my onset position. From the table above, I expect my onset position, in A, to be 5612.68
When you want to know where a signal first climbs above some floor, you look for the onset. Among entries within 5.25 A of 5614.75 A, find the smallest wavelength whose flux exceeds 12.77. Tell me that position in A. 5610.10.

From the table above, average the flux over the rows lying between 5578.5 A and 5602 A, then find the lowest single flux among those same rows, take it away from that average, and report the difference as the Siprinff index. 1.8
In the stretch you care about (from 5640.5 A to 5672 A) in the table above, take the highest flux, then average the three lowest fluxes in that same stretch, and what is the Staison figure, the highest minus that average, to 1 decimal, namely 1.2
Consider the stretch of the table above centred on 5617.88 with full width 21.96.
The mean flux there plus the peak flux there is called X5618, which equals 26.9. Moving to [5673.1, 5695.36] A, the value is 26.9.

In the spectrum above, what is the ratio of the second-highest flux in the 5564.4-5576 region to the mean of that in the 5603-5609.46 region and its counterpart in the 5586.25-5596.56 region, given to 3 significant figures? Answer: 1.01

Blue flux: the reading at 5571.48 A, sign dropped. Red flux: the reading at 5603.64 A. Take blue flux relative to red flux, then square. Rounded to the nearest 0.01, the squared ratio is 1.03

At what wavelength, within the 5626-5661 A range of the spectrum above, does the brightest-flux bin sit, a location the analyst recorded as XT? 5635.99 A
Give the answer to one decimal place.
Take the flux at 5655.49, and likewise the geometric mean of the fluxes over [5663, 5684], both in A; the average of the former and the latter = 13.1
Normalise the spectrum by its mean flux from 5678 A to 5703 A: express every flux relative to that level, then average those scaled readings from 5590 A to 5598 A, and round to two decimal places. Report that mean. 0.90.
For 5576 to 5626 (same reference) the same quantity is 0.96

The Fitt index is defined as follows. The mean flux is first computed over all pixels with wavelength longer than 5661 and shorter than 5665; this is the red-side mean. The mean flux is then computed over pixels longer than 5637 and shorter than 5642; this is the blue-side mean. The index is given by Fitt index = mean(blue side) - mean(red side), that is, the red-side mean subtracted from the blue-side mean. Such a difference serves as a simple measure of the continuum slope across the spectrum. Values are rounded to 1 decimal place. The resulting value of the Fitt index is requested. 1.0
